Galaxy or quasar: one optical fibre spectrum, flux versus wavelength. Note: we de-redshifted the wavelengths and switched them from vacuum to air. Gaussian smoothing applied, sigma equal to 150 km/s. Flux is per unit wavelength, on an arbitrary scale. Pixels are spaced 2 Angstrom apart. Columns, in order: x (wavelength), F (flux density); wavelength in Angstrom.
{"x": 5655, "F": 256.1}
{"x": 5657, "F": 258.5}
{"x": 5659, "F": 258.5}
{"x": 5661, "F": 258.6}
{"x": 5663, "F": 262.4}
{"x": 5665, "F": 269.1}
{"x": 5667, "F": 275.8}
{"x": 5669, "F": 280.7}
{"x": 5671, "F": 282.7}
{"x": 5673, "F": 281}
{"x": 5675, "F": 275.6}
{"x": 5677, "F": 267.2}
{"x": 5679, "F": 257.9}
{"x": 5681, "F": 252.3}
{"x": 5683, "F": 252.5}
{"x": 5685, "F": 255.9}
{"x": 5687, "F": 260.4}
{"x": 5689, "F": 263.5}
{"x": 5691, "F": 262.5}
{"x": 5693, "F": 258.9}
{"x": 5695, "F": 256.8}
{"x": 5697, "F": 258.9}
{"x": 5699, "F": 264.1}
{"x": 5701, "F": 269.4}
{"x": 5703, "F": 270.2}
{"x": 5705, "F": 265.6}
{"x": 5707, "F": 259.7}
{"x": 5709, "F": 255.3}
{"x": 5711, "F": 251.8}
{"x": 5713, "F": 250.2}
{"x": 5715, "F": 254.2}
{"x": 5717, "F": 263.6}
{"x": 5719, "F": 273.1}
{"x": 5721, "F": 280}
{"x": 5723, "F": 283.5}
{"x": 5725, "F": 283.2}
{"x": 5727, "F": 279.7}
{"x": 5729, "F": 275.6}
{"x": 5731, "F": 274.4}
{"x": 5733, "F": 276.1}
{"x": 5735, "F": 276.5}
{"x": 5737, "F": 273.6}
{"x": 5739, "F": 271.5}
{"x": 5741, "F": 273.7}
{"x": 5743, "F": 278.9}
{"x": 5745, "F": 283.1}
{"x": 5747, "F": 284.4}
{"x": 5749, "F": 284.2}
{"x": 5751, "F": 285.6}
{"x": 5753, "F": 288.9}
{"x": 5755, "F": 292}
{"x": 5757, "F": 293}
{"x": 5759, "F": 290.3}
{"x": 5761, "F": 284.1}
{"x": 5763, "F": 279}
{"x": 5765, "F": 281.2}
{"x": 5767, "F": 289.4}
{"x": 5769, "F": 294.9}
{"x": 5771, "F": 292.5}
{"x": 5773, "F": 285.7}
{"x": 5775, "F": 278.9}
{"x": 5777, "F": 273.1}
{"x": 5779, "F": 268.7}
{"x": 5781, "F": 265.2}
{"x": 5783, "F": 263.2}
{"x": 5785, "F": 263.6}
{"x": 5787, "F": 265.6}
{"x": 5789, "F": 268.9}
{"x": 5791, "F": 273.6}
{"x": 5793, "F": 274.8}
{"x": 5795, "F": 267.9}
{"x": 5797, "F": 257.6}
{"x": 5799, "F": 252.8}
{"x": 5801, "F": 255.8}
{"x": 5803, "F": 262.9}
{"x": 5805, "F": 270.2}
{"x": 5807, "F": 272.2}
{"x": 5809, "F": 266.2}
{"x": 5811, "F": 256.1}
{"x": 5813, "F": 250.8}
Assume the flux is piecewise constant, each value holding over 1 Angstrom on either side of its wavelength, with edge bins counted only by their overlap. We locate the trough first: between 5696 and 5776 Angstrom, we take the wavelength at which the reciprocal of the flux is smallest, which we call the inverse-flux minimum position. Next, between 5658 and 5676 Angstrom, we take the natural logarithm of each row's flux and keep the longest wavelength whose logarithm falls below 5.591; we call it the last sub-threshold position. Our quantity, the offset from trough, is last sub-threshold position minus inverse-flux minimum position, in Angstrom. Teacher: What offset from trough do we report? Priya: -106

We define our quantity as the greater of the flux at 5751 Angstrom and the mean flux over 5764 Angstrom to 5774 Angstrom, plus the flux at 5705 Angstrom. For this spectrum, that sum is 554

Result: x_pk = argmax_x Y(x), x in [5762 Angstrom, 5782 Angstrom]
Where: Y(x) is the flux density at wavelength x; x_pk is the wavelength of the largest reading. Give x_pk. 5769 Angstrom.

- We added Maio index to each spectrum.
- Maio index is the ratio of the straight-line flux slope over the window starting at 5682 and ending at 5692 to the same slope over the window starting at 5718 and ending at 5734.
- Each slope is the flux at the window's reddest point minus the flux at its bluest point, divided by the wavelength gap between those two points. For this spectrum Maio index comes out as 5.8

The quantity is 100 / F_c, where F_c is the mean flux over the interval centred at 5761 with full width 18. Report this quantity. 0.347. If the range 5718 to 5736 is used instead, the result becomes 0.360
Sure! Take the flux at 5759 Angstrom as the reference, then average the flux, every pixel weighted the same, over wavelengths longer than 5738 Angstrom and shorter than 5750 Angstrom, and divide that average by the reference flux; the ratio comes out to 0.96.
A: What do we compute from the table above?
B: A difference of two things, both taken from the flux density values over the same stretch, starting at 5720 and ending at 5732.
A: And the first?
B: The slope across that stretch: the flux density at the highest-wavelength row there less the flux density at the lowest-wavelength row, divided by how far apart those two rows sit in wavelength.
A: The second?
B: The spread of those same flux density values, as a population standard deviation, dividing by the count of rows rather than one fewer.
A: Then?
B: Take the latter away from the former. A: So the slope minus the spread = -4.0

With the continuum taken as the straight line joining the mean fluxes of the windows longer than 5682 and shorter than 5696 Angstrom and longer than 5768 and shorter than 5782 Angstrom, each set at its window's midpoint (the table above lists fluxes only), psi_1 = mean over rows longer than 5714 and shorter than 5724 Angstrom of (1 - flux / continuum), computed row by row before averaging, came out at -0.02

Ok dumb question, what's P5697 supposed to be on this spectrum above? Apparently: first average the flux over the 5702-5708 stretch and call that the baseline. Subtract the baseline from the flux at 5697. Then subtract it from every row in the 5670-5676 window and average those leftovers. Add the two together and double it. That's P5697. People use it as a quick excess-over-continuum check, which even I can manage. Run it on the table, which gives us 17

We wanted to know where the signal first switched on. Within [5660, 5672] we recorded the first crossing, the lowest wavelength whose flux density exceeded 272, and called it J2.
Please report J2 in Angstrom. 5667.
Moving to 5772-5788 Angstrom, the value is 5773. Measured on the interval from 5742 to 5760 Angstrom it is 5743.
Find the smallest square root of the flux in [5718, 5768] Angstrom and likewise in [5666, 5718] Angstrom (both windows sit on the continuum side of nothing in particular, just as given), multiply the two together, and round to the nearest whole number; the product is 261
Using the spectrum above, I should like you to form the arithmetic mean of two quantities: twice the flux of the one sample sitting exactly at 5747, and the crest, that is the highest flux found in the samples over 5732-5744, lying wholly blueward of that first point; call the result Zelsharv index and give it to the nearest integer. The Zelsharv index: 424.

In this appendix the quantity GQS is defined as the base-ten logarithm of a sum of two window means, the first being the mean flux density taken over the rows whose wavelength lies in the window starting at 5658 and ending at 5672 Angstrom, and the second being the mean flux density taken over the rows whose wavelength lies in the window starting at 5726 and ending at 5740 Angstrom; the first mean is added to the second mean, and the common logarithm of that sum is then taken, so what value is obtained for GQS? 2.74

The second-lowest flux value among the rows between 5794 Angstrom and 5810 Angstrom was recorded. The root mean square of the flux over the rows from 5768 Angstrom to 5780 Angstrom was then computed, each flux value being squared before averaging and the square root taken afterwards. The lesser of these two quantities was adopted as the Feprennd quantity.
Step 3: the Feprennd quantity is 256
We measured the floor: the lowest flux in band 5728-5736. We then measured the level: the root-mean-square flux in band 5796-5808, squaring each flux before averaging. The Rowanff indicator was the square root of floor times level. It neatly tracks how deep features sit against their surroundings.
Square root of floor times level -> 268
